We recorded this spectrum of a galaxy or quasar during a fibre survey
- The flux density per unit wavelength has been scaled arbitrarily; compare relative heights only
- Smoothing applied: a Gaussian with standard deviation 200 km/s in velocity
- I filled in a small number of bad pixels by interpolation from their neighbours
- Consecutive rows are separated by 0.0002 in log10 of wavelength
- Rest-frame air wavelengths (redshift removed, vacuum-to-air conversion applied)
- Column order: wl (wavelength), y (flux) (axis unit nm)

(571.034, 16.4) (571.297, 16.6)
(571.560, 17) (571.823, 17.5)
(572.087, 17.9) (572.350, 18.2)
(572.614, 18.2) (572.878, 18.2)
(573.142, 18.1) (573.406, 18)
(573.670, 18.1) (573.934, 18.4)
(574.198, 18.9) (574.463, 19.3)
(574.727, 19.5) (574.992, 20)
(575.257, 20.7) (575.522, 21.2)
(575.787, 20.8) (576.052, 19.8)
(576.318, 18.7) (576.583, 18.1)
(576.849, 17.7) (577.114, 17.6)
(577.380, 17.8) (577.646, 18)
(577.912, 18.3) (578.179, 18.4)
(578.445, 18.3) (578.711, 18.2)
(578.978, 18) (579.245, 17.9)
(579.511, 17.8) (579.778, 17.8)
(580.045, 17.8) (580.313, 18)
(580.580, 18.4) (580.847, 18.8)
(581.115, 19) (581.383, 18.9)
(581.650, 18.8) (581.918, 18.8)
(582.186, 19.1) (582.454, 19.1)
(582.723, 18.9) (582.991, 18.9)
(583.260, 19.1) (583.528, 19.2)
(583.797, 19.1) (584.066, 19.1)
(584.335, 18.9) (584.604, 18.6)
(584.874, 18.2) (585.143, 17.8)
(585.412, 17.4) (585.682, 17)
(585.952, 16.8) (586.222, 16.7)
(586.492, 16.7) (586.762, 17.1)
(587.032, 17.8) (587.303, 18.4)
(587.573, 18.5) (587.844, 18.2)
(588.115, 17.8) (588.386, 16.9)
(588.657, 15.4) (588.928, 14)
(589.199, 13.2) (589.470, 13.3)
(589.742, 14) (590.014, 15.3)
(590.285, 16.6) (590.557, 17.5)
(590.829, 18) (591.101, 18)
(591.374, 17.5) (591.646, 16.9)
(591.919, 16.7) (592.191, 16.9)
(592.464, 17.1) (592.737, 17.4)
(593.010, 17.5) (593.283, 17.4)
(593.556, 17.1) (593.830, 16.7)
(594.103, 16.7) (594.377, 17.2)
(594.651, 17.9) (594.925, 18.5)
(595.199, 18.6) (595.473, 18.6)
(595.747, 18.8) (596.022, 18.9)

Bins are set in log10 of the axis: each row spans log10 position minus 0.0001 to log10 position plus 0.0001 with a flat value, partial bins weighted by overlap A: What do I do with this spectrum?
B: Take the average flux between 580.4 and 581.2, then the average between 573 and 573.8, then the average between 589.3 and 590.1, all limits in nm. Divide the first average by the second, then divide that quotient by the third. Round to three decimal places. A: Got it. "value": 0.073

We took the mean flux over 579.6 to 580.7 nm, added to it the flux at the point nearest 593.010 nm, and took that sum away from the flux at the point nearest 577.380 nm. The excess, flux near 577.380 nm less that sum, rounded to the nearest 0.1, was -17.7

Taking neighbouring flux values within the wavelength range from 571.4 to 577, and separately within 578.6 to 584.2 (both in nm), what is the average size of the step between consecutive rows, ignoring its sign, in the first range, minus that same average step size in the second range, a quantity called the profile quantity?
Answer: 0.3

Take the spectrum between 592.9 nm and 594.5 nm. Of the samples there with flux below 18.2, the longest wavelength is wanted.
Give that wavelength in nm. 594.377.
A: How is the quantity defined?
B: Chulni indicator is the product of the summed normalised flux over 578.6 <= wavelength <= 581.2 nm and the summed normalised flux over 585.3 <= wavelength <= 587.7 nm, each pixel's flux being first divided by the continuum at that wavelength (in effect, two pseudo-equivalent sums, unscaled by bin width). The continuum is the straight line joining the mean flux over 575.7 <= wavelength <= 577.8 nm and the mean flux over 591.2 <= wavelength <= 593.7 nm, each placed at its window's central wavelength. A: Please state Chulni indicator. 88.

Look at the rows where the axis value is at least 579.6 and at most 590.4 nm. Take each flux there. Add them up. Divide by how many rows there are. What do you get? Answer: 17.6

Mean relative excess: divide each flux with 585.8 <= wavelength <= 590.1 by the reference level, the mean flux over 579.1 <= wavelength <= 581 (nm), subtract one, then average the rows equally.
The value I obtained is -0.10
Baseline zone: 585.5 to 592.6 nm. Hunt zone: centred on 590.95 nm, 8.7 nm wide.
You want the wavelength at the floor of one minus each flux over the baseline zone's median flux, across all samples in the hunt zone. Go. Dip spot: 595.199 nm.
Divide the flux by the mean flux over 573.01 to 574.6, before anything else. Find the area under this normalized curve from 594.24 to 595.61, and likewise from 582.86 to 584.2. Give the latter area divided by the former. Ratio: 1.03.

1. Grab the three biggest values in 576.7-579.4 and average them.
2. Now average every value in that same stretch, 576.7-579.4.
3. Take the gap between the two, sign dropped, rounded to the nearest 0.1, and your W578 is 0.3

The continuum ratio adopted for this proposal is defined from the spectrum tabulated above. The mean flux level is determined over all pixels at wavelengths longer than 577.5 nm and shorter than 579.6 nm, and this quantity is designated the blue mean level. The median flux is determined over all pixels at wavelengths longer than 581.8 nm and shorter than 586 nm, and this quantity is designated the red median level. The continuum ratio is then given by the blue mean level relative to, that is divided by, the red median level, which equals 0.96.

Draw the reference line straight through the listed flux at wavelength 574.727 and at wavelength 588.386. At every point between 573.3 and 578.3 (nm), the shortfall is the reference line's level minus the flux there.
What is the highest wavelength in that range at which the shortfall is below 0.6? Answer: 578.179 nm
